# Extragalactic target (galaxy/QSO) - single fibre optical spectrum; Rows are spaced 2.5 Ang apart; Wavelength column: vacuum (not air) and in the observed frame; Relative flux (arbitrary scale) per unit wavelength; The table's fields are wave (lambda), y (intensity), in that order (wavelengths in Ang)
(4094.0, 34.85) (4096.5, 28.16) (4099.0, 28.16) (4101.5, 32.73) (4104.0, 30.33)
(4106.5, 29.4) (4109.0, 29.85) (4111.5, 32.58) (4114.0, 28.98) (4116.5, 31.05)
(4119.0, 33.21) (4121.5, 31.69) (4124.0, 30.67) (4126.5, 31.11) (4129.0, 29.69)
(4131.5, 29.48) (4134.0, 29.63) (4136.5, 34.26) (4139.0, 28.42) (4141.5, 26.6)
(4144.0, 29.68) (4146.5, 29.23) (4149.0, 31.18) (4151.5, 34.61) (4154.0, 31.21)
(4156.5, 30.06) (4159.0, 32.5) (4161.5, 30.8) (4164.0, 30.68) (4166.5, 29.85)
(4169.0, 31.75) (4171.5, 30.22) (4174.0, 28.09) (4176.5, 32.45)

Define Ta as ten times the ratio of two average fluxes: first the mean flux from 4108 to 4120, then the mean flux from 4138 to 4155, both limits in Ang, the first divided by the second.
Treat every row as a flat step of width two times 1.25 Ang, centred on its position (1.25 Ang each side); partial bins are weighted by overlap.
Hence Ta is 10.3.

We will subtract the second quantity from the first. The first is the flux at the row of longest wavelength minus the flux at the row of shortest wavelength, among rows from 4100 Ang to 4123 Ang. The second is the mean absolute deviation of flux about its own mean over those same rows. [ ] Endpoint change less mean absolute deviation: -2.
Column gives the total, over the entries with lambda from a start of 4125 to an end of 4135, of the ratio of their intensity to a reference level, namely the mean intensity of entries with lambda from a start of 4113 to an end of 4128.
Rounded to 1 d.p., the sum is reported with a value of 3.9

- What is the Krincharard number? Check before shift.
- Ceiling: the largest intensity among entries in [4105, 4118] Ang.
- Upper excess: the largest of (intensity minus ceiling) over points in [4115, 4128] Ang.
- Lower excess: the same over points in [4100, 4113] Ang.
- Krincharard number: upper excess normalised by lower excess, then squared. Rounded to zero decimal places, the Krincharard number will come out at 18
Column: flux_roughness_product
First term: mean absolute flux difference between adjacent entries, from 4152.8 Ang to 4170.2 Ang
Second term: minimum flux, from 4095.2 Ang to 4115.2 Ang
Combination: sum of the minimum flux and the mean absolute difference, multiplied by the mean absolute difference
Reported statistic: 40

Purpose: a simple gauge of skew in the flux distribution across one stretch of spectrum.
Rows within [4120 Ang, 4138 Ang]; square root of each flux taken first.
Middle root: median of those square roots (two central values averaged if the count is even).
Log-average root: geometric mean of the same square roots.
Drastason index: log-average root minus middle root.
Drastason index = 0.020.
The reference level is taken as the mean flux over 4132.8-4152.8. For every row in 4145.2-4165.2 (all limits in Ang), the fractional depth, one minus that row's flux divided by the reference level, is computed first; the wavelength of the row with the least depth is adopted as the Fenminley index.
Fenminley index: 4151.5 Ang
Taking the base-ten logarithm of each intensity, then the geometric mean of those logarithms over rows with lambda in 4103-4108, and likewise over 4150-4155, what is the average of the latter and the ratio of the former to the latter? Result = 1.245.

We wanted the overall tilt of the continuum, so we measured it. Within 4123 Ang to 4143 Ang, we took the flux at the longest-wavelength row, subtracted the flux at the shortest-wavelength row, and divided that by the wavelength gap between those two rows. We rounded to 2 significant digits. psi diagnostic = -0.23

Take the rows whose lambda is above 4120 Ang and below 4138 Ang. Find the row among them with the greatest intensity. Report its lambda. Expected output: 4136.5 Ang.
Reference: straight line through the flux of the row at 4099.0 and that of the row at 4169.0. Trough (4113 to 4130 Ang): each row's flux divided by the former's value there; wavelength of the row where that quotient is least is 4129.0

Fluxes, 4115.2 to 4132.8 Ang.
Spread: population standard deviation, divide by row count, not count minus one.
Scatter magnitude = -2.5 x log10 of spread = -0.2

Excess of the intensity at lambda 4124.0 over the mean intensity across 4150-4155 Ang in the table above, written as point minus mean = -2.2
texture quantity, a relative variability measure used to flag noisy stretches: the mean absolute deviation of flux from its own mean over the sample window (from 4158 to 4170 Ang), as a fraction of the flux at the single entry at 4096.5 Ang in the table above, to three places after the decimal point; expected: 0.029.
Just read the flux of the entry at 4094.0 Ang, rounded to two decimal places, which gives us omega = 34.85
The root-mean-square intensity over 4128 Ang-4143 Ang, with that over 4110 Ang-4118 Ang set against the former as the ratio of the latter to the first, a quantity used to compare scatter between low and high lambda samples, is 1.04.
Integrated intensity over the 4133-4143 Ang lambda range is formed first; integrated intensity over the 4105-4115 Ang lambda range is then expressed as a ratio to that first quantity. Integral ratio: 1.02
